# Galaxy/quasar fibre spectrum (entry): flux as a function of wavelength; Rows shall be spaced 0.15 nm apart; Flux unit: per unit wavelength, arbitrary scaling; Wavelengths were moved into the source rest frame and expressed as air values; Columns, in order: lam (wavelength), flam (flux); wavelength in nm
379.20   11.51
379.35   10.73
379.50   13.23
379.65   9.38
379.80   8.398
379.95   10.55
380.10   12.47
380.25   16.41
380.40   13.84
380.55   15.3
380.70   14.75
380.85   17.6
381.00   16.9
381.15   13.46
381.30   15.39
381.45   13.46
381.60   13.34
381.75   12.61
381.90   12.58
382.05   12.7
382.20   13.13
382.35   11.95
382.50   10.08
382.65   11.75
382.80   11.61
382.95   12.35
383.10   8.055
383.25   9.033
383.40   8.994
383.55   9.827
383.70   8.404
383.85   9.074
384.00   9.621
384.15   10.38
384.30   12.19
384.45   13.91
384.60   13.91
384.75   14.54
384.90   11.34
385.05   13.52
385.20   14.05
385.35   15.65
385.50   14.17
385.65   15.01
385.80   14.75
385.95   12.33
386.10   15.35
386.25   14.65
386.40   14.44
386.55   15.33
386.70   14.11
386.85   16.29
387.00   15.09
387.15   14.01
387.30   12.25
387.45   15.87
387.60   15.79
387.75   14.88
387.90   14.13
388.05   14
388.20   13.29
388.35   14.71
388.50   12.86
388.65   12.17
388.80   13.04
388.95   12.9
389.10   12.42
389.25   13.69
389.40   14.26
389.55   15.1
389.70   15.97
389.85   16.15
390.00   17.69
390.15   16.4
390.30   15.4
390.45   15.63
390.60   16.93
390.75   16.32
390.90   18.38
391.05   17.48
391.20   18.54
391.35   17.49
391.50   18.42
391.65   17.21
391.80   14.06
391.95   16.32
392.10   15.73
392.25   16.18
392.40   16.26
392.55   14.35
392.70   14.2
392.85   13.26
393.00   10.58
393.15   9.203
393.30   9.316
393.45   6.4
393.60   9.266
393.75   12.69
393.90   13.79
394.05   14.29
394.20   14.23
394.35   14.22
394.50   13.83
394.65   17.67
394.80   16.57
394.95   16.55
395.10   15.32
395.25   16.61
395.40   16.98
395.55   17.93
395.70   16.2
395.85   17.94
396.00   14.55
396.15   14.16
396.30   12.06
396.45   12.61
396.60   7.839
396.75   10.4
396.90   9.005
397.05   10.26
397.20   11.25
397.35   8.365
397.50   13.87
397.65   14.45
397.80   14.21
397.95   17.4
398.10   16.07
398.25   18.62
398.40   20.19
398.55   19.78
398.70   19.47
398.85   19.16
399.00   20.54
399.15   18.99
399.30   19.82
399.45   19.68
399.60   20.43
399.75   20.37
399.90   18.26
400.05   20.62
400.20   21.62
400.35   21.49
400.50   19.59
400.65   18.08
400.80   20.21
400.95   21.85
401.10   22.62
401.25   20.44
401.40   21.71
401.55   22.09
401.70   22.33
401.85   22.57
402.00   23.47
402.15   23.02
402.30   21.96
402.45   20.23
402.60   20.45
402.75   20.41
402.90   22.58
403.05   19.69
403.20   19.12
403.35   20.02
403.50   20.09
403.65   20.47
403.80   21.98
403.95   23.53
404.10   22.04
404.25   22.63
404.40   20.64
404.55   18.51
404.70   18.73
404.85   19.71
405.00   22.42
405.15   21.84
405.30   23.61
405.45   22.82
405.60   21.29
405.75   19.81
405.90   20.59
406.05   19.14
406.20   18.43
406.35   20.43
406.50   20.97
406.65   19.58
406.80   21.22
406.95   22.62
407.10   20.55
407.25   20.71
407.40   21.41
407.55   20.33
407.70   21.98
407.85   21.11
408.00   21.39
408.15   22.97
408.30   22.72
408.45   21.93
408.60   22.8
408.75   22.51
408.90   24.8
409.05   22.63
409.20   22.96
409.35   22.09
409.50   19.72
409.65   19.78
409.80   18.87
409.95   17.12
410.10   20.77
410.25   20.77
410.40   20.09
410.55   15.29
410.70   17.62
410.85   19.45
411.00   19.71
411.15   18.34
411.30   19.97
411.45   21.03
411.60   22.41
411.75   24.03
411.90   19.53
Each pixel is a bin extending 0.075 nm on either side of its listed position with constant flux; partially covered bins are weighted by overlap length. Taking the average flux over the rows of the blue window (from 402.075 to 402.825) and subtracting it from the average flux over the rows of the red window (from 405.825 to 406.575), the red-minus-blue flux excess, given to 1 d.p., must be -1.3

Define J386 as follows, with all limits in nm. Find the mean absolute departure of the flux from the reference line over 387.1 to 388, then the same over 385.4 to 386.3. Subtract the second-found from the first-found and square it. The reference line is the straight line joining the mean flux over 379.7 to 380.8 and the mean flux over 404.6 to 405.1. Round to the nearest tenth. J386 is 0.2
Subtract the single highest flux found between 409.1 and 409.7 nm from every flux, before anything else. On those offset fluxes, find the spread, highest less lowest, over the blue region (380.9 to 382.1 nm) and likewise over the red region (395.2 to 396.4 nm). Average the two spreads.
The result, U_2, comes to 5.1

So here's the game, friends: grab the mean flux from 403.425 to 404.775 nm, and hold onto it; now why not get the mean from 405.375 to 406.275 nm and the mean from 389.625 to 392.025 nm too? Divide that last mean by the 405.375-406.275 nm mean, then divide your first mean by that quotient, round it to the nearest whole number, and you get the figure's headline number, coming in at 25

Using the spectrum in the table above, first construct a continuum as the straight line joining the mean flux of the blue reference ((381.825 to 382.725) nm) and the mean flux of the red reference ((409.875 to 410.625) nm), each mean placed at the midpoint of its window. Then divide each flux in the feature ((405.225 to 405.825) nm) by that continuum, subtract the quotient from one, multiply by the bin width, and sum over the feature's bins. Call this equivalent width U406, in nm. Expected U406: -0.14 nm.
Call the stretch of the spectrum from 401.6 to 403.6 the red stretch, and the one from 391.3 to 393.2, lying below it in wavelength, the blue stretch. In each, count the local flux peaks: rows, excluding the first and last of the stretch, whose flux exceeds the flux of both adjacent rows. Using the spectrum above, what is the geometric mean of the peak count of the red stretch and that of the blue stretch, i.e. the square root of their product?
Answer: 3.00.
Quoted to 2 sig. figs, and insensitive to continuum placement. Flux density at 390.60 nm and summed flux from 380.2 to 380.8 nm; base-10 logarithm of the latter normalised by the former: 0.55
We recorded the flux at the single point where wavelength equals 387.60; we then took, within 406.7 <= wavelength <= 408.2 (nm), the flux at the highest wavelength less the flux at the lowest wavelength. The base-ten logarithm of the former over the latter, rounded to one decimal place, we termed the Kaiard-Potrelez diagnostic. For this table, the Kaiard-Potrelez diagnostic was 1.0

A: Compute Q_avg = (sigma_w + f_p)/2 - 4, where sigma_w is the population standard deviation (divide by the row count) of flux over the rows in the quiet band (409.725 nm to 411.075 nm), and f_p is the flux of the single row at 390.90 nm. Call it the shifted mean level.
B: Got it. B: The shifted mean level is 6.1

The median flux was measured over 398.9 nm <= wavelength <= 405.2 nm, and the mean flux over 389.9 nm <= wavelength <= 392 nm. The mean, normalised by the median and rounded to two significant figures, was 0.82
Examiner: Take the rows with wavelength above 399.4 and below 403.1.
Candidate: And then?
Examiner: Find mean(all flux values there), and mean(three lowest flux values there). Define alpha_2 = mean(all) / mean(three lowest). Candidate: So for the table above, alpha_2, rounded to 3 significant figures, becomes 1.13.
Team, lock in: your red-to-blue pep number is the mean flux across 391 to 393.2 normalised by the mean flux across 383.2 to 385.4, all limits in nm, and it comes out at 1.3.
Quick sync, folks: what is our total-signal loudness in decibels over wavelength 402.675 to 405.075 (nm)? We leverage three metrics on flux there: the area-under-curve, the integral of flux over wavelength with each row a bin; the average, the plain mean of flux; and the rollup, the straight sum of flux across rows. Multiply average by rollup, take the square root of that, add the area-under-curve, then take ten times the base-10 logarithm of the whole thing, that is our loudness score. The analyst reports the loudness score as 21.2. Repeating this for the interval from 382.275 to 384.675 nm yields 18.4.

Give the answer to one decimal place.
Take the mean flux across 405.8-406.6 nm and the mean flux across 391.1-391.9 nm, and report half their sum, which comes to 18.5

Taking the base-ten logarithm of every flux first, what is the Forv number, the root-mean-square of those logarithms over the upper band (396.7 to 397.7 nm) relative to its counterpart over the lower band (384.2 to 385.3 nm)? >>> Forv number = 0.92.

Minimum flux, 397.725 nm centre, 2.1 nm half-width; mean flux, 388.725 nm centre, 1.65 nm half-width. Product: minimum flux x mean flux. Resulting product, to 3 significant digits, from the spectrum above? 113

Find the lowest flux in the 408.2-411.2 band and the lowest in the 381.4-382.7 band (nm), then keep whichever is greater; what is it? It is 15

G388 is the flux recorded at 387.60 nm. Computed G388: 15.79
